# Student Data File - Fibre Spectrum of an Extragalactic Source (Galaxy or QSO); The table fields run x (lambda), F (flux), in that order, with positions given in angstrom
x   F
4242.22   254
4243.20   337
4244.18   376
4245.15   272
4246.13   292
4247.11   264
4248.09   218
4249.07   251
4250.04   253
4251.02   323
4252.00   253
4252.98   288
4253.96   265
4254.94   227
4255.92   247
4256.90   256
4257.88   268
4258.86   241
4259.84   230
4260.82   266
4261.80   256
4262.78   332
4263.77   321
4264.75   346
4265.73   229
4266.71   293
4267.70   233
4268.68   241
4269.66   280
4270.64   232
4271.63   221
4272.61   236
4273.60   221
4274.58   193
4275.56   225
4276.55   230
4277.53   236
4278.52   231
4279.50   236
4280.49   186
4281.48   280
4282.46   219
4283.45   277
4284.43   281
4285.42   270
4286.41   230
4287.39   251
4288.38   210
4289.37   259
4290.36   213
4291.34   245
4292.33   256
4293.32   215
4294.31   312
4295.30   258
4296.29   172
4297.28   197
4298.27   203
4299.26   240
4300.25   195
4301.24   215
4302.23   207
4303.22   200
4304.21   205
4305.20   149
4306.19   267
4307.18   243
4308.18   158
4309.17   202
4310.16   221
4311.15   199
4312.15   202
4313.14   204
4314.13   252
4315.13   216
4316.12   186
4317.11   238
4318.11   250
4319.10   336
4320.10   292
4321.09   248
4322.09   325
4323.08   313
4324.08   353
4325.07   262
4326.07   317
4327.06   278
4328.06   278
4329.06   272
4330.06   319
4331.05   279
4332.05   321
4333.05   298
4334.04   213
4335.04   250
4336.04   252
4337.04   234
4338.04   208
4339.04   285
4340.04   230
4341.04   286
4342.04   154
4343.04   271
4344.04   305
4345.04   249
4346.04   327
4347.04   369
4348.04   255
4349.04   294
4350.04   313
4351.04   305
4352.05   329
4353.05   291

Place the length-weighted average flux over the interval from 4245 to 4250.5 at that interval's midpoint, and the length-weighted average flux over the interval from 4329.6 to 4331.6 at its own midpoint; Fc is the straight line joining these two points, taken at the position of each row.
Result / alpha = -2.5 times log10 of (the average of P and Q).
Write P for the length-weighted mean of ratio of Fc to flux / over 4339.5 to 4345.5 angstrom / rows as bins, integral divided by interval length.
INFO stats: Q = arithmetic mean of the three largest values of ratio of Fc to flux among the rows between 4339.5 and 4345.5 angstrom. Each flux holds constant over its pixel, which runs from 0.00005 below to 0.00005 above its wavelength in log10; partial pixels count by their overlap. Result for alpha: -0.37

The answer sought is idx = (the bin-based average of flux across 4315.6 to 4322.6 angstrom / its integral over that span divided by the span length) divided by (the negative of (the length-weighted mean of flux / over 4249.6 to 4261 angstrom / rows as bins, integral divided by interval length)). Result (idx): -1.03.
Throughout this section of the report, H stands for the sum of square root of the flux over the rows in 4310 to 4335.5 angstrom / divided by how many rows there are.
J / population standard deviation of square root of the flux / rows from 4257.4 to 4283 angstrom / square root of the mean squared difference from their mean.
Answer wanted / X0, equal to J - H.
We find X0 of -15.1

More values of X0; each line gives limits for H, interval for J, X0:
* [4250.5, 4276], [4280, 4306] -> -14.8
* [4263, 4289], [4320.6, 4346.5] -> -14.3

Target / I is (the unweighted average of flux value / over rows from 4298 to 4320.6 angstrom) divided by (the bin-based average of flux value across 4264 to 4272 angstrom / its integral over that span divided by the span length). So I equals 0.84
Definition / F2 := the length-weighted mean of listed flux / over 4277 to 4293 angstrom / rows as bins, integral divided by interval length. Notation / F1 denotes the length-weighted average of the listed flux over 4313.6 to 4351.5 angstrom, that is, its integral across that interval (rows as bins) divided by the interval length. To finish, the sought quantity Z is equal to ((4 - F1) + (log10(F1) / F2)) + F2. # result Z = -28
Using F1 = 275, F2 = 242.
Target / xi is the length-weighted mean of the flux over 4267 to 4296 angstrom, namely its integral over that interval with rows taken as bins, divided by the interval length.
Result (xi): 240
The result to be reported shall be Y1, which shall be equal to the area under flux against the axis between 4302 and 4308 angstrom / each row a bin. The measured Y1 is 1255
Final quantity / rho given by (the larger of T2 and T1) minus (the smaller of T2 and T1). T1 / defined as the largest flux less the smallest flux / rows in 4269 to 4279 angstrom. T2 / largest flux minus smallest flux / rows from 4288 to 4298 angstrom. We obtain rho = 53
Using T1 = 87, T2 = 140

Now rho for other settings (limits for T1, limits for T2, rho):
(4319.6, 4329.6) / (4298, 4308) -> 13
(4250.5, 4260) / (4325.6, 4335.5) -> 12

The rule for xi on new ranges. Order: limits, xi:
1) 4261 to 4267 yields 295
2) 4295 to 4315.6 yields 209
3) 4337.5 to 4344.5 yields 248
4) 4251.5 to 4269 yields 266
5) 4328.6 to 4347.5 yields 269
